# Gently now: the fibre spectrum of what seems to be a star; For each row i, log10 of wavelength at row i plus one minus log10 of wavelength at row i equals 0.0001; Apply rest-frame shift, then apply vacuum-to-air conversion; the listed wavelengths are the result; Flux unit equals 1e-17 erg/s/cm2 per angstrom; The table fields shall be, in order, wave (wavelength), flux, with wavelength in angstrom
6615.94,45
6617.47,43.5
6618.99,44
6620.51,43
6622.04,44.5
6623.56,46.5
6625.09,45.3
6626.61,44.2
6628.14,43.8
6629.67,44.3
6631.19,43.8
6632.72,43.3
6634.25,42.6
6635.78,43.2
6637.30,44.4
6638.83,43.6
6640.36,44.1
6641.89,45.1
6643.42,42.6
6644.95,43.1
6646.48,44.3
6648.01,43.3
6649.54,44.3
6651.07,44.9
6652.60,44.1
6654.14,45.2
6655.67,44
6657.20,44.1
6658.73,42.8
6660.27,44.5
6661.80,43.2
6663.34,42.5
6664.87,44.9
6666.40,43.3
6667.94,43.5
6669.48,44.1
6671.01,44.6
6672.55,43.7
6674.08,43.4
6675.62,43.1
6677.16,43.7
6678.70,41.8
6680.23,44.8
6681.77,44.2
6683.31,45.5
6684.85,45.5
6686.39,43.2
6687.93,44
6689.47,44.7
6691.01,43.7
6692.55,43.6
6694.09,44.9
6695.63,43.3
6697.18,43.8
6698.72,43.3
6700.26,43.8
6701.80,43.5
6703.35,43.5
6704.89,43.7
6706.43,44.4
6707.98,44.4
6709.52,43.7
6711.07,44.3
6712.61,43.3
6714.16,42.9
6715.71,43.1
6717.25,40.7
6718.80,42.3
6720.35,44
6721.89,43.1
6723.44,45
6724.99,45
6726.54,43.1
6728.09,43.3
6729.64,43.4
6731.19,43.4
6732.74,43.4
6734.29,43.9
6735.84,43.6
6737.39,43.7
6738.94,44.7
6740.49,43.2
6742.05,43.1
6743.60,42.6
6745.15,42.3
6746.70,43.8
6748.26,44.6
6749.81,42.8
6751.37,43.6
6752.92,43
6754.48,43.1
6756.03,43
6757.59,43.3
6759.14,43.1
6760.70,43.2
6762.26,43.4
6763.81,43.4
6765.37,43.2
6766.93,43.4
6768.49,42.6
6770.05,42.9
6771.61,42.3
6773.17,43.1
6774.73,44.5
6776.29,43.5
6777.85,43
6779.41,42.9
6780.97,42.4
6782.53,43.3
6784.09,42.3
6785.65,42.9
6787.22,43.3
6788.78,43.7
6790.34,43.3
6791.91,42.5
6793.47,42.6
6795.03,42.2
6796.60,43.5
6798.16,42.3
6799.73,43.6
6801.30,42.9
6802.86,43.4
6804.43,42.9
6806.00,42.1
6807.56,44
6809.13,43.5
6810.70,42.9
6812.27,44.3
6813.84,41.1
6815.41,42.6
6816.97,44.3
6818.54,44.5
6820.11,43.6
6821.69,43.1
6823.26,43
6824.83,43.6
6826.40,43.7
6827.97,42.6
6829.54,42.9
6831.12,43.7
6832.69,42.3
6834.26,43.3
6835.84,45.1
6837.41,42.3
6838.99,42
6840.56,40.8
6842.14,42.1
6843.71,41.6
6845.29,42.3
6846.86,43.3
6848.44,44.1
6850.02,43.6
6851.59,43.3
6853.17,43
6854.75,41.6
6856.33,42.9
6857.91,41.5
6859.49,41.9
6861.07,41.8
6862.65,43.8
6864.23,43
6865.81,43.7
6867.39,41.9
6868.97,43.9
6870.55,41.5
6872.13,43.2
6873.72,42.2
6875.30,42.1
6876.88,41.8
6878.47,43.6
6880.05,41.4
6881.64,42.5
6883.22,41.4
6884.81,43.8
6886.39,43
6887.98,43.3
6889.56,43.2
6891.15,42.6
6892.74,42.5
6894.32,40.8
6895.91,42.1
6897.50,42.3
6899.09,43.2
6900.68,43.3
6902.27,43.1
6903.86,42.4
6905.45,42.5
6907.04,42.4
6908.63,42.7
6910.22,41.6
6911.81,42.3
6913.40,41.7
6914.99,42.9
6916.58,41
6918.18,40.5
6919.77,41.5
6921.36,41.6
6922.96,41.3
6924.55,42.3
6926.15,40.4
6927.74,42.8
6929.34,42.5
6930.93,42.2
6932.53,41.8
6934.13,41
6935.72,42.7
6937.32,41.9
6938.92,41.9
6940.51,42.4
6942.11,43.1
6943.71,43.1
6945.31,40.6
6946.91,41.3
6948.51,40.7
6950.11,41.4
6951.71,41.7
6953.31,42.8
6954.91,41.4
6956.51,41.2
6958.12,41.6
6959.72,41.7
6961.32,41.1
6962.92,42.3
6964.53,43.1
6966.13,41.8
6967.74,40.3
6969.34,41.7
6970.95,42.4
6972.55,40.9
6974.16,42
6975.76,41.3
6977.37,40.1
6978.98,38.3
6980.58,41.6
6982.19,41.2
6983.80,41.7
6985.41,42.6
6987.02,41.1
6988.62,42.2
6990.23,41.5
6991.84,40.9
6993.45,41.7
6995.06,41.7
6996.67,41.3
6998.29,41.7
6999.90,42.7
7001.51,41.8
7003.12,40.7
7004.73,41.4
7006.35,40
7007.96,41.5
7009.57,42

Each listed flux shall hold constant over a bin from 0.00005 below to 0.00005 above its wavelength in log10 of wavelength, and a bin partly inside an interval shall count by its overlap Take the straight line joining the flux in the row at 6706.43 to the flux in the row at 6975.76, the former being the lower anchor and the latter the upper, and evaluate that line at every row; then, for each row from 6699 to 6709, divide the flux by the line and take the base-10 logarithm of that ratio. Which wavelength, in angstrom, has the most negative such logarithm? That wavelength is 6701.80 angstrom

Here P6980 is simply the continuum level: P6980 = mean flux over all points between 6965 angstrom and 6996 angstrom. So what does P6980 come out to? 41.3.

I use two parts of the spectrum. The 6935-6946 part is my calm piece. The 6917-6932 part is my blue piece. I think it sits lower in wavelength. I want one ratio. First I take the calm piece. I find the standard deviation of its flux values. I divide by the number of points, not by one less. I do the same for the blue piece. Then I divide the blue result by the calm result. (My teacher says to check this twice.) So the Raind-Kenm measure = 0.99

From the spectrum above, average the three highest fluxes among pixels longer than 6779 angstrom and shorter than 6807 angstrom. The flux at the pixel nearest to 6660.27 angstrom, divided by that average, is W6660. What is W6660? 1.02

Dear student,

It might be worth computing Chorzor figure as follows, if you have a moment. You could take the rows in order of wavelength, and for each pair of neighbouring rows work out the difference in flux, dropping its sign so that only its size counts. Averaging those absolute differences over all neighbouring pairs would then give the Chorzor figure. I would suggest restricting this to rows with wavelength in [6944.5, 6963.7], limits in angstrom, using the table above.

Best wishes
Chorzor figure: 0.66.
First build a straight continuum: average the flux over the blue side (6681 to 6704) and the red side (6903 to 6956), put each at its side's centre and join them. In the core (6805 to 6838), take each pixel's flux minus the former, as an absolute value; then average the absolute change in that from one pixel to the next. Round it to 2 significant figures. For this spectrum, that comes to 0.68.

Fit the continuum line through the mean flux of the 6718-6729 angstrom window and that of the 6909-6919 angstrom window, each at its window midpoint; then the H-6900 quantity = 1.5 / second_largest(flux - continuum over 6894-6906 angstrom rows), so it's 1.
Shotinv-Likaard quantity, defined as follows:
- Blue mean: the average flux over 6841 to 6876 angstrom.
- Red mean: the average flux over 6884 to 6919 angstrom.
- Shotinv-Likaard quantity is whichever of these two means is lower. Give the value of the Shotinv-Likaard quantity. 42.4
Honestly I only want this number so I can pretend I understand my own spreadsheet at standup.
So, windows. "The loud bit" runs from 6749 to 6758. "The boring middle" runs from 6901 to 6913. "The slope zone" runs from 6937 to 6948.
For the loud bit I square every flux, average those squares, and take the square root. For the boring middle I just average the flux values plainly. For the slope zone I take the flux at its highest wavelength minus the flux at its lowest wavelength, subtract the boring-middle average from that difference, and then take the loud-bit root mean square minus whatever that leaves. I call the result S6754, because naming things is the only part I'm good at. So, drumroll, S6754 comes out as 86.2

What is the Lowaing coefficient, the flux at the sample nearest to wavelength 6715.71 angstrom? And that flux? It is 43.1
